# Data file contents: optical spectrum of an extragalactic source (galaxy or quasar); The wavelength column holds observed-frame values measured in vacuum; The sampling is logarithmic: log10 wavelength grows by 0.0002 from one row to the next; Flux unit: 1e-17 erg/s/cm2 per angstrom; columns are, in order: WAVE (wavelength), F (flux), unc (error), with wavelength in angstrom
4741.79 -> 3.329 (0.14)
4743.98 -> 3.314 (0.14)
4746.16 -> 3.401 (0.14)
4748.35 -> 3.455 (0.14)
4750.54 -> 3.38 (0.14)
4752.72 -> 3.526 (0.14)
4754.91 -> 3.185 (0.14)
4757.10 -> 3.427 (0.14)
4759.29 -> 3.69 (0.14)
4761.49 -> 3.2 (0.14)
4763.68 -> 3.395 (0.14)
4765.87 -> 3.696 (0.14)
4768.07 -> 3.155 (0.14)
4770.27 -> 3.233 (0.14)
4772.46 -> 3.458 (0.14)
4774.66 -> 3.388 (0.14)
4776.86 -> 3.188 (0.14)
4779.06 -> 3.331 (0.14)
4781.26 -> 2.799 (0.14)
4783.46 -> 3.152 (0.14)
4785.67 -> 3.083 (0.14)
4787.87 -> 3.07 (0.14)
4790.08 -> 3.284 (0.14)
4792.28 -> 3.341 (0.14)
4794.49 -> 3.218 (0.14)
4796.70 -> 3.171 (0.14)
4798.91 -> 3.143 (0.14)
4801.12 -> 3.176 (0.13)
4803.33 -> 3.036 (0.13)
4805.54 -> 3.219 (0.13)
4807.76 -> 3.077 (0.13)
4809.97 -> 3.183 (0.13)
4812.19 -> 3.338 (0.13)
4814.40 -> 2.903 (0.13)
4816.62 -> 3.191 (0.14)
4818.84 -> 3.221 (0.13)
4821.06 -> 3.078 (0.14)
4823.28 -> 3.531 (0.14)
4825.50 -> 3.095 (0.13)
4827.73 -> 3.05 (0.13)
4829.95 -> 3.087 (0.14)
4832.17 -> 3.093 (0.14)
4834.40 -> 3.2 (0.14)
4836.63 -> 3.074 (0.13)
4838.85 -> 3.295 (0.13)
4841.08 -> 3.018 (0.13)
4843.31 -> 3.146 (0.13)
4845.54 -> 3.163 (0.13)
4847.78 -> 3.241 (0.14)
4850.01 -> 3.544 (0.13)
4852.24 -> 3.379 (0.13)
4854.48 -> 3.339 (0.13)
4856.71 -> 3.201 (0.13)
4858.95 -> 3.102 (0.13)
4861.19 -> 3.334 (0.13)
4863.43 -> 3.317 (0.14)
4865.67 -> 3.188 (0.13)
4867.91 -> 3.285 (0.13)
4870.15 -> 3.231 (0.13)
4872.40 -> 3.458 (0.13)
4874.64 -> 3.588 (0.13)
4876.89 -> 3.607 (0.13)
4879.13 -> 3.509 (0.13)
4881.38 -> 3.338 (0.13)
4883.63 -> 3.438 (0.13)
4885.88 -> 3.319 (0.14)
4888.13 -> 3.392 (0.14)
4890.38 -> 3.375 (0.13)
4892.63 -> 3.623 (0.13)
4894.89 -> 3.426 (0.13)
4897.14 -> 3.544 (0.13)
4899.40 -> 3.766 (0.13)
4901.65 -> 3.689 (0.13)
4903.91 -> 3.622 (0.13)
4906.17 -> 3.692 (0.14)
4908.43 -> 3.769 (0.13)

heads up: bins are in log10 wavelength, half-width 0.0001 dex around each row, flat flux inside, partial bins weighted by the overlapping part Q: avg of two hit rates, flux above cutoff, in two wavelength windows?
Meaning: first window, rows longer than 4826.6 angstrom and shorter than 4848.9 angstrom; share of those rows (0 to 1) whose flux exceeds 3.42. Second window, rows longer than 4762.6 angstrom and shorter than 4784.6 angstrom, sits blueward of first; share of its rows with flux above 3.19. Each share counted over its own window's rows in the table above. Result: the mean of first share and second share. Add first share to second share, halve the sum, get 0.30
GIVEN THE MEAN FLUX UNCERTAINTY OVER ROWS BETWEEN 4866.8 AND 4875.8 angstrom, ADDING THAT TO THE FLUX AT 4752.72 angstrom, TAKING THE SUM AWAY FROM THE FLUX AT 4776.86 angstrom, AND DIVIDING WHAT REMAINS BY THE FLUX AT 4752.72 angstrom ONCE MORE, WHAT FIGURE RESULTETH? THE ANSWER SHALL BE -0.13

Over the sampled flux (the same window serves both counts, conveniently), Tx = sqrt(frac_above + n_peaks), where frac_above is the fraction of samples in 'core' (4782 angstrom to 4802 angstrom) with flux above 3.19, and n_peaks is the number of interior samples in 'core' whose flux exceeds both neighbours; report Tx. 1.15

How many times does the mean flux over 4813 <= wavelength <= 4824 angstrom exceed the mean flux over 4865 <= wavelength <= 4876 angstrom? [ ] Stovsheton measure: 0.95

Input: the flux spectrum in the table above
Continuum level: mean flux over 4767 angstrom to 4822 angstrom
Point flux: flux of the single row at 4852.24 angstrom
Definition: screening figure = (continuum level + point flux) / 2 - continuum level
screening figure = 0.10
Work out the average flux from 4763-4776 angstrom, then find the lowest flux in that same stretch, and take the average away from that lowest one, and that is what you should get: -0.23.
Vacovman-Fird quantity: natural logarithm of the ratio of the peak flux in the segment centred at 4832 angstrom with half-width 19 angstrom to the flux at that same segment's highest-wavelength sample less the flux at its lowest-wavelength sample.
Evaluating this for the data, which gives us 1.7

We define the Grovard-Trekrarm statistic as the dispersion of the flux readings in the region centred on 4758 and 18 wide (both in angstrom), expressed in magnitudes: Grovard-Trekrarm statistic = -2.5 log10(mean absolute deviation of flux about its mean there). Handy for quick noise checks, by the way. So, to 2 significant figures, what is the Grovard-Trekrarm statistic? 2.1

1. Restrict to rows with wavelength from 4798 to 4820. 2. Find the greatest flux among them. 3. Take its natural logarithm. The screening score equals 1.205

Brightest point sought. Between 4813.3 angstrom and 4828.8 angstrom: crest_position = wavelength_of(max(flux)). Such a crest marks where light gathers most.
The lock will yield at 4823.28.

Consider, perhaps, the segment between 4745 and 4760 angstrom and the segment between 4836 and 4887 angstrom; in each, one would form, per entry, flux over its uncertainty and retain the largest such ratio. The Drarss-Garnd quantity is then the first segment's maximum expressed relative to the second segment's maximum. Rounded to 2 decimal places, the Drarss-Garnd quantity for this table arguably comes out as 0.95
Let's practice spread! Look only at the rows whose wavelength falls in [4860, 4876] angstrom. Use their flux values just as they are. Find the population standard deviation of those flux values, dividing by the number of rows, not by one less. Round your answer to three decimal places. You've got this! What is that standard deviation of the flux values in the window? 0.128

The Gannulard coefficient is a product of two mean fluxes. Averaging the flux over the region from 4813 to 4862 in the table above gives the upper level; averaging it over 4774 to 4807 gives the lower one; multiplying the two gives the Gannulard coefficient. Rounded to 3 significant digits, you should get 10.1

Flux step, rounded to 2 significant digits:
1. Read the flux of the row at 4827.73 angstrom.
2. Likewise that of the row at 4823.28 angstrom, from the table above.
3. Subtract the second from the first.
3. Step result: -0.48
